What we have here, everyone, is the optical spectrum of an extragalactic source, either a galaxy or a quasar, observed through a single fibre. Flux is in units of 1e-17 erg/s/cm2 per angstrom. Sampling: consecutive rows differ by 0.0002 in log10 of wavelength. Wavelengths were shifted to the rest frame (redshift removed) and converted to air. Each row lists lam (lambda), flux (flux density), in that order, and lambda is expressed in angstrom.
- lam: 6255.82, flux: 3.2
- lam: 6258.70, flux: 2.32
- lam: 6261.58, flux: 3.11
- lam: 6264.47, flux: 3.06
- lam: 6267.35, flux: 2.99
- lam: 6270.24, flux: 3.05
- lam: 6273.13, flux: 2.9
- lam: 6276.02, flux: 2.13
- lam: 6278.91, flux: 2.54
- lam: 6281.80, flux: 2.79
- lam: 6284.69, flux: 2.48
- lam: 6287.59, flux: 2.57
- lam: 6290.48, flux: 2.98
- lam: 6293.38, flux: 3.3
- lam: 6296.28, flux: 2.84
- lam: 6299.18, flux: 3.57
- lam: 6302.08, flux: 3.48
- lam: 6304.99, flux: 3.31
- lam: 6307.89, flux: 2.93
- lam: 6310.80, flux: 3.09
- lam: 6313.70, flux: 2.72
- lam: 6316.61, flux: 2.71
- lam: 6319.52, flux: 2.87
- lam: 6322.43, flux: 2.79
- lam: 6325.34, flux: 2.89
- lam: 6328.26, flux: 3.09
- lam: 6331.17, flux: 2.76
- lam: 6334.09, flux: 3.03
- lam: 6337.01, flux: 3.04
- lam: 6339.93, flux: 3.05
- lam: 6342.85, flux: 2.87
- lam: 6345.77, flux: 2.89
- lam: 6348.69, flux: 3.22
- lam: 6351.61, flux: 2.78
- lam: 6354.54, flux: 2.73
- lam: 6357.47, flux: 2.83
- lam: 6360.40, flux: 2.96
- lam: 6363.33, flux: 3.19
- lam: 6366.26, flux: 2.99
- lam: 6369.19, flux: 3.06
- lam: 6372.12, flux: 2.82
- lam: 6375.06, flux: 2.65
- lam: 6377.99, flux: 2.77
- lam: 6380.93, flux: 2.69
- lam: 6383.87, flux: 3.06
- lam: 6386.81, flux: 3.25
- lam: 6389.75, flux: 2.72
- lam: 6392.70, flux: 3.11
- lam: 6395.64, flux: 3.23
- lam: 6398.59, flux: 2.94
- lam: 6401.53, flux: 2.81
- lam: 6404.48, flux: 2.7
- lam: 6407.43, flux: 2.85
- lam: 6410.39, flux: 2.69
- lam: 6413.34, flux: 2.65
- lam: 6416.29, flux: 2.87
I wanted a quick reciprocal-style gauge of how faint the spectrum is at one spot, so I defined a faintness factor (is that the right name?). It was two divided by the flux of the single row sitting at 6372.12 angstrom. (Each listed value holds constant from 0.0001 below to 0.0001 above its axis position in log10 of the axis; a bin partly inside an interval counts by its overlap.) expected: 0.71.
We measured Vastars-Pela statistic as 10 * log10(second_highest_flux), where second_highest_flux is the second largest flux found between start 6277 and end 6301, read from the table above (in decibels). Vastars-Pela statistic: 5.19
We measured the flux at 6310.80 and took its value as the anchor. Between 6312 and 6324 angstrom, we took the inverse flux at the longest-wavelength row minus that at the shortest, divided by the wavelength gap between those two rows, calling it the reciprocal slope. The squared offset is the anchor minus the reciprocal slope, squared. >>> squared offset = 9.6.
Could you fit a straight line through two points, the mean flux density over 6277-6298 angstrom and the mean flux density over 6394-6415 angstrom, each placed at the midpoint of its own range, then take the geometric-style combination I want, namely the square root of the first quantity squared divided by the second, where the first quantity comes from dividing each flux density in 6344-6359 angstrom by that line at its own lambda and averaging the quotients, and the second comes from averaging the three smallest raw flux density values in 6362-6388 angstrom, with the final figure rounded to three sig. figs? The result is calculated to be 0.624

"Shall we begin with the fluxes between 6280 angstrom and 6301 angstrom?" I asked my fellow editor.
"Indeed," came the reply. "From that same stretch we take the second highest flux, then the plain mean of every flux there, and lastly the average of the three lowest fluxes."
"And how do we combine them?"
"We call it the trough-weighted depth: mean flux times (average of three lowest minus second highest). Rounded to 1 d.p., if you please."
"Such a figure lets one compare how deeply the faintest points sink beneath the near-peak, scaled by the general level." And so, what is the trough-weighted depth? -2.0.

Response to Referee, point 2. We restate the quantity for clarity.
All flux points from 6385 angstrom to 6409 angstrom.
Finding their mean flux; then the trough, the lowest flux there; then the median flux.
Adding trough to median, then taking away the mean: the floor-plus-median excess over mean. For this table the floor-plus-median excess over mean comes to 2.64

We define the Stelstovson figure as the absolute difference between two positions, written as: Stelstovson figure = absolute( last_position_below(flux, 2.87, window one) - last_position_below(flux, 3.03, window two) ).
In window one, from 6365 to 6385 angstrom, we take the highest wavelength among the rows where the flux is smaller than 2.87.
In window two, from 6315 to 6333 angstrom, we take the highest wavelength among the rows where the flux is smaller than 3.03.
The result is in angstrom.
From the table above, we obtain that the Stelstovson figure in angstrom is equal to 49.8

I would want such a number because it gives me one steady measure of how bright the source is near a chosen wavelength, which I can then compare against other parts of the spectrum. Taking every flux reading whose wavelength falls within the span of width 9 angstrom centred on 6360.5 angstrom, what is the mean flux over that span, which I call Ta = 2.99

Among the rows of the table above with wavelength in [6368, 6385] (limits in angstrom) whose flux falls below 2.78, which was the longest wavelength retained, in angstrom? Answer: 6380.93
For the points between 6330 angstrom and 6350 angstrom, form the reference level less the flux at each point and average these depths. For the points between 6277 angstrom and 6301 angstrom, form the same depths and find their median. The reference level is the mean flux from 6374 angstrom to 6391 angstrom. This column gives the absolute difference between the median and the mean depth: 0.17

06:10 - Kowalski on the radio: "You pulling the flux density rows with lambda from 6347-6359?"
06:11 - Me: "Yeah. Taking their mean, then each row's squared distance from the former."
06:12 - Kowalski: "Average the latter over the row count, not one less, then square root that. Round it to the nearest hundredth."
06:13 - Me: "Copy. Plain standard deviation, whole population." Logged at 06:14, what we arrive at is 0.19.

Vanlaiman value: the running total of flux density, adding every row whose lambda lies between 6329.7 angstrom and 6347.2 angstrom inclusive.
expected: 17.6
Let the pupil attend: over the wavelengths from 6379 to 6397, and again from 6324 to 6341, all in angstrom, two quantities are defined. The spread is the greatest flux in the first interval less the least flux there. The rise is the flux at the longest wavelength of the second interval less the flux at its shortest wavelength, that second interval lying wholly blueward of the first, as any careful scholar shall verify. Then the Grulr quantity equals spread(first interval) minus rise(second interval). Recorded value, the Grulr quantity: 0.40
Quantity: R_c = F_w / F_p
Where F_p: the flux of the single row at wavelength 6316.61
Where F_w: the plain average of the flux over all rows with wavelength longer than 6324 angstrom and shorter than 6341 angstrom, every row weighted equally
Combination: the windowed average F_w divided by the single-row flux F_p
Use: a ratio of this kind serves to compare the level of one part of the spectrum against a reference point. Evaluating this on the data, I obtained 1.10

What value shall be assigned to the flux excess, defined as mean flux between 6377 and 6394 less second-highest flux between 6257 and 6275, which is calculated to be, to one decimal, -0.1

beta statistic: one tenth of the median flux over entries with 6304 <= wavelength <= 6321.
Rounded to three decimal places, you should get 0.290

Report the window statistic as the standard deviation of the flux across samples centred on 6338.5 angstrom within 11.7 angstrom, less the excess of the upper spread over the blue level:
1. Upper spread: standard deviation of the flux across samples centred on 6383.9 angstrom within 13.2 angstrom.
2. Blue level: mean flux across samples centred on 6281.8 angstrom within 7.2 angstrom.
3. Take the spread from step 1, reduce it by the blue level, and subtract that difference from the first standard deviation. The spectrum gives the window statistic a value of 2.4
